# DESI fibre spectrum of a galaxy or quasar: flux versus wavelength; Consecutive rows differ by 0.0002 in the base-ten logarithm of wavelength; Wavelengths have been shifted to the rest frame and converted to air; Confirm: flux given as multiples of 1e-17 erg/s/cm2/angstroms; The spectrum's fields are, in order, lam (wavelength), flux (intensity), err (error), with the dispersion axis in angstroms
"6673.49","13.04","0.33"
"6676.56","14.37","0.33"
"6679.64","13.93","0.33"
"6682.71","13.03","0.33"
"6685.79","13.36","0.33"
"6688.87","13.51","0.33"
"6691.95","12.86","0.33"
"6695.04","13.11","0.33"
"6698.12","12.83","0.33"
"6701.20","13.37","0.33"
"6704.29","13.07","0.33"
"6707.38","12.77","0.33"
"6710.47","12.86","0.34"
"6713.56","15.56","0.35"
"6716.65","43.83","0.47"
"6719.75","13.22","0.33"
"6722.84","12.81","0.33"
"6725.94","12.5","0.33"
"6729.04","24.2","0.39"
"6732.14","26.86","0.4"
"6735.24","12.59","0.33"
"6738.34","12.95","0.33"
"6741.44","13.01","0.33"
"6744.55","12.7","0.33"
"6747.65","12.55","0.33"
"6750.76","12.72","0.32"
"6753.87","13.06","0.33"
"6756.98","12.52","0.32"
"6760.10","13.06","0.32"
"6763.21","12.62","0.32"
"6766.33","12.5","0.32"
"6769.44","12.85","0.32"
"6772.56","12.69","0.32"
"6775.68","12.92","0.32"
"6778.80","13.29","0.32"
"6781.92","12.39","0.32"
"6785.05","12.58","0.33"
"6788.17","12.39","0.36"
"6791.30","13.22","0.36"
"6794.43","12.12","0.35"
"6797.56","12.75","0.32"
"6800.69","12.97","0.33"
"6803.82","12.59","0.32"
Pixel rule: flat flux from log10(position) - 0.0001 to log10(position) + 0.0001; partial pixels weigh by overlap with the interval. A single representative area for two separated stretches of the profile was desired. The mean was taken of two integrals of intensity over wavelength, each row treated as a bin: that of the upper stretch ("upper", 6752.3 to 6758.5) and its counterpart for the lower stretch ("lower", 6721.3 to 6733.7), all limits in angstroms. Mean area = 158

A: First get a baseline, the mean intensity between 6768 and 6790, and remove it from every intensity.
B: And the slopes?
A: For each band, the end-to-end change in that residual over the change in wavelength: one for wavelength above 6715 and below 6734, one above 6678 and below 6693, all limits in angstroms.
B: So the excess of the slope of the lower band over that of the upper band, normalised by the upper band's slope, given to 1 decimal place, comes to -0.9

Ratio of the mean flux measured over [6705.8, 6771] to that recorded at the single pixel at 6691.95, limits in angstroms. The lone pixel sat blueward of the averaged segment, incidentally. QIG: 1.21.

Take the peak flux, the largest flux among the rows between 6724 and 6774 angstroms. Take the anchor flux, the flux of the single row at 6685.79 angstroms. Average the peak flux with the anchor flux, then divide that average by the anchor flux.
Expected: 1.51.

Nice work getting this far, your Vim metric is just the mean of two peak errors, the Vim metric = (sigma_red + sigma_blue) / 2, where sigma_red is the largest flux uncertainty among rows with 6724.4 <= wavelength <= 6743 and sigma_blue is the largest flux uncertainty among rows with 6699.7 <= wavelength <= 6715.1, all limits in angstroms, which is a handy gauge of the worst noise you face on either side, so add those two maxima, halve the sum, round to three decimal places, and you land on 0.375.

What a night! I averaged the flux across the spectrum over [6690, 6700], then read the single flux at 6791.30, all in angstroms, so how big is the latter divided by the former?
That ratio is 1.02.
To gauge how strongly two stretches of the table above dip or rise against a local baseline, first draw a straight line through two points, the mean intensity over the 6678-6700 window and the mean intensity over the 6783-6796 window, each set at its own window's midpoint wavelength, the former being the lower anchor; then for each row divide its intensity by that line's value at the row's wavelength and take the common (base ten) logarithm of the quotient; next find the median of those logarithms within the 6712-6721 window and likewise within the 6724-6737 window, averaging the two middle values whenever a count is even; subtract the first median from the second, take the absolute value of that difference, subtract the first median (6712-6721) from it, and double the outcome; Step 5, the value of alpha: -0.043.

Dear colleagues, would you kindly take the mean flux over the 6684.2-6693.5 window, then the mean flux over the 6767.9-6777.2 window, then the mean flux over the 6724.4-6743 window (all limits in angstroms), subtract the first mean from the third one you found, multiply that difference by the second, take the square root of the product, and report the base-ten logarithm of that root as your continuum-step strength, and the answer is 0.84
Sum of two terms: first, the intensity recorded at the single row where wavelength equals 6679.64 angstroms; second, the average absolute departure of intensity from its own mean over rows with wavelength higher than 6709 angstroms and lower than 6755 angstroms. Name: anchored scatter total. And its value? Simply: 19.9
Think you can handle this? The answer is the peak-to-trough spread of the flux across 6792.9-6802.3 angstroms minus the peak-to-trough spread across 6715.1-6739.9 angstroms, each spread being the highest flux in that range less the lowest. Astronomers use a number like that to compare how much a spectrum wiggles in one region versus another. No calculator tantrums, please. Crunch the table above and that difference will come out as -30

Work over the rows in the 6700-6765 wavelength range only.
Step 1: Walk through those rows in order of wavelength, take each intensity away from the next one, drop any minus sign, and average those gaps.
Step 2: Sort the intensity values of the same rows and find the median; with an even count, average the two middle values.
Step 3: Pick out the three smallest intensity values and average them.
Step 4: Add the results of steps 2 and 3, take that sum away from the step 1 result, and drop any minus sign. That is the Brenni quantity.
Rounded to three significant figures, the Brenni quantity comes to 20.7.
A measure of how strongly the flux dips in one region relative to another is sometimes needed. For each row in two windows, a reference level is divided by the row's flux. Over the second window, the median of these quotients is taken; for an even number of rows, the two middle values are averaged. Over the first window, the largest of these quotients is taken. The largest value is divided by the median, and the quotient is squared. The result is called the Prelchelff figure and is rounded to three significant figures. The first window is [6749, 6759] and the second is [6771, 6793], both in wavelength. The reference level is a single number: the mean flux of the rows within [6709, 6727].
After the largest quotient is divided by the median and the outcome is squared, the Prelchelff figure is 1.03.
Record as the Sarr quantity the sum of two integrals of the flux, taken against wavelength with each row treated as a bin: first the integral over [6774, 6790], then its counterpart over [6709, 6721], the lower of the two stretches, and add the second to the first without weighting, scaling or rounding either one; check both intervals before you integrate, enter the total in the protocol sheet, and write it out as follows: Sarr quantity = 463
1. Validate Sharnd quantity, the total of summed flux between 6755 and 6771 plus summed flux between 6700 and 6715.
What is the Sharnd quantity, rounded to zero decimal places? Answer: 131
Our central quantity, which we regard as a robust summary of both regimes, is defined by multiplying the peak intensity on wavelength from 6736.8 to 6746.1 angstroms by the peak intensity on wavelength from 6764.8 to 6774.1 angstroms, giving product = 167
